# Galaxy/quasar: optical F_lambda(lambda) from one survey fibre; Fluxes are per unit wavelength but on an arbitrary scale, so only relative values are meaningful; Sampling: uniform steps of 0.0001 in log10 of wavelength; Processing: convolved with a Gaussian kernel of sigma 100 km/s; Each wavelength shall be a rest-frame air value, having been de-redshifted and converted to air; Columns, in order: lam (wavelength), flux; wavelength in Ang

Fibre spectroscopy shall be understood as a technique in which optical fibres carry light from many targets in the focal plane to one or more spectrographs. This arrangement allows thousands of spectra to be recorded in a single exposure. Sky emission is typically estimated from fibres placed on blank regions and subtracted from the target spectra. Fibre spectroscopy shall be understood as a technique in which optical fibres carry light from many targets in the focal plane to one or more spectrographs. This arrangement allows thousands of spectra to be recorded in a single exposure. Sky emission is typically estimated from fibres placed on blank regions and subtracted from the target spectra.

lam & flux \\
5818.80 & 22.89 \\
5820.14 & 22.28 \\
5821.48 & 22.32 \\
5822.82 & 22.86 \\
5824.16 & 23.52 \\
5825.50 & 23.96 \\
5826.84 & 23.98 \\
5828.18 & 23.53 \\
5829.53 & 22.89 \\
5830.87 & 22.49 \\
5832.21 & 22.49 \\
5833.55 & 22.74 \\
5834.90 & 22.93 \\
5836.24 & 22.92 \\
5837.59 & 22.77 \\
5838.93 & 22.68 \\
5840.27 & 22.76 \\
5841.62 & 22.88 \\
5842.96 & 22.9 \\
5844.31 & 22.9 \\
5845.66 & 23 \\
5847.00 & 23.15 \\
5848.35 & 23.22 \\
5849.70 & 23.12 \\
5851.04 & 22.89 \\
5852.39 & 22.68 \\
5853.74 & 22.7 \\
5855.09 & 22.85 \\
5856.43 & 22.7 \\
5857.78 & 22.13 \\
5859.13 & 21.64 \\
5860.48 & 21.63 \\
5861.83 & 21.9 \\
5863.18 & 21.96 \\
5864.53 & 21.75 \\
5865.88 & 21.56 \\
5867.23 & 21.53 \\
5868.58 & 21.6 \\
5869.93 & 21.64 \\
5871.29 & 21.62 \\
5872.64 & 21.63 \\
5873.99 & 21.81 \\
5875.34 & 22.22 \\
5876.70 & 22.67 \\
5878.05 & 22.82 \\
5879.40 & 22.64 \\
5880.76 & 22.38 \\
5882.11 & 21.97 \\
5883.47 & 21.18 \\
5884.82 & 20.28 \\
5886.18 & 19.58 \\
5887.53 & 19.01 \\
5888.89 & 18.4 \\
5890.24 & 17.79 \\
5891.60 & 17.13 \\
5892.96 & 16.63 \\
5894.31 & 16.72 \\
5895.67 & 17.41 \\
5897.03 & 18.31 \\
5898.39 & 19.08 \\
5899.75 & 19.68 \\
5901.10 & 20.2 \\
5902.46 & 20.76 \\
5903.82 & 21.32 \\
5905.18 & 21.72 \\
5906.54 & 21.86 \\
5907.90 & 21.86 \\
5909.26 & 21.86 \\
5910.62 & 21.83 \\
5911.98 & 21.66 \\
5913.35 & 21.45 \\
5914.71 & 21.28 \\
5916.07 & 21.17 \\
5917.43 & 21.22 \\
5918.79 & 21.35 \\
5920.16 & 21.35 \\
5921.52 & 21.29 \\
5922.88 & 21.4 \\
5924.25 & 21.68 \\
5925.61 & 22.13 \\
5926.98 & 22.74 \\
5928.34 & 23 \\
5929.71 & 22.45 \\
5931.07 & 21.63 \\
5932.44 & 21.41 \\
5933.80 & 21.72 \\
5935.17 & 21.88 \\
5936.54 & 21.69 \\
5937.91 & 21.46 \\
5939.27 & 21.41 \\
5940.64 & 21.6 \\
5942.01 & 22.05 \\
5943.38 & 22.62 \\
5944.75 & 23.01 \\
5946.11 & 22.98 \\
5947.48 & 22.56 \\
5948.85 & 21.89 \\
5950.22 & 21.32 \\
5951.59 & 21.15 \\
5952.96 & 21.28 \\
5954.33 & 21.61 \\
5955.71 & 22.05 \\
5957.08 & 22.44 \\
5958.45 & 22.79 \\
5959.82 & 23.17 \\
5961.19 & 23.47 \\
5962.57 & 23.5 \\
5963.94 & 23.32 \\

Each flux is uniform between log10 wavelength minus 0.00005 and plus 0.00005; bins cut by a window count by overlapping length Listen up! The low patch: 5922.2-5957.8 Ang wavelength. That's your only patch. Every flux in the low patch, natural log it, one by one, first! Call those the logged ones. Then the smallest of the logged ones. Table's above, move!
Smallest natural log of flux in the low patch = 3.05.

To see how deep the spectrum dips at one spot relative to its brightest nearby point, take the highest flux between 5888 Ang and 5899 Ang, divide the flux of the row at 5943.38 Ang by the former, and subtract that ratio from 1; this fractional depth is -0.186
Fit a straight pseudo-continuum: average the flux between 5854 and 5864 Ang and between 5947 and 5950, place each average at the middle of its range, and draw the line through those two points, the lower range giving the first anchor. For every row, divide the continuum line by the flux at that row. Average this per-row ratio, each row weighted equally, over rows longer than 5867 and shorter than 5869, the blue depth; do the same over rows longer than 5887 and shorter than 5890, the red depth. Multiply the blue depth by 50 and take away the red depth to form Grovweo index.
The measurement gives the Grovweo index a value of 50.1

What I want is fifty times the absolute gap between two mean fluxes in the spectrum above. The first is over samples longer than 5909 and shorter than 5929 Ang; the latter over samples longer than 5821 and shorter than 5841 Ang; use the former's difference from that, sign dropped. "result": 65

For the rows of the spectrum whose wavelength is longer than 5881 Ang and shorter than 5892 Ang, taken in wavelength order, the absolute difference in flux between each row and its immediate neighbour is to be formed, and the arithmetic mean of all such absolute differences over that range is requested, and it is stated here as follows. 0.69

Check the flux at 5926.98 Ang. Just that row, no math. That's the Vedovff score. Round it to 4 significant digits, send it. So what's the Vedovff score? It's 22.74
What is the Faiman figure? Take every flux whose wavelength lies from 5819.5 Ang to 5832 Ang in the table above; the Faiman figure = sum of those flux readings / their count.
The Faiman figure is 23.1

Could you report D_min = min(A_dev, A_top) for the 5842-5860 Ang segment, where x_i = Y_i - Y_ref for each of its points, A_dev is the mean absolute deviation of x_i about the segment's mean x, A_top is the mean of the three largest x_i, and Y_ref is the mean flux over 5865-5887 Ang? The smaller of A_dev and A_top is 0.30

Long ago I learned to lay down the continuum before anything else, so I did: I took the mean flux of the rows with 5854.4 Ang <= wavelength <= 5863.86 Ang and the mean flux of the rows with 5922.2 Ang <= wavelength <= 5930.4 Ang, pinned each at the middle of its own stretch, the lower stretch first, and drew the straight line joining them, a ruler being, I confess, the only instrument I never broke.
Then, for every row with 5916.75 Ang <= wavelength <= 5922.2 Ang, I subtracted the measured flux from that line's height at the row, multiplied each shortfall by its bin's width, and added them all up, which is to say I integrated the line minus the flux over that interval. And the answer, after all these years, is 5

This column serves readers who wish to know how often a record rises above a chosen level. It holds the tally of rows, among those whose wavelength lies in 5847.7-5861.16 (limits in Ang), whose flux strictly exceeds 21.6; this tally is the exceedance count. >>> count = 10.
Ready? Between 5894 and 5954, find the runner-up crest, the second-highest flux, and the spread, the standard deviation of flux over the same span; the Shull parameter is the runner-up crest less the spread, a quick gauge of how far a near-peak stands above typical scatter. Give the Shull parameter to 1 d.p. 21.7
